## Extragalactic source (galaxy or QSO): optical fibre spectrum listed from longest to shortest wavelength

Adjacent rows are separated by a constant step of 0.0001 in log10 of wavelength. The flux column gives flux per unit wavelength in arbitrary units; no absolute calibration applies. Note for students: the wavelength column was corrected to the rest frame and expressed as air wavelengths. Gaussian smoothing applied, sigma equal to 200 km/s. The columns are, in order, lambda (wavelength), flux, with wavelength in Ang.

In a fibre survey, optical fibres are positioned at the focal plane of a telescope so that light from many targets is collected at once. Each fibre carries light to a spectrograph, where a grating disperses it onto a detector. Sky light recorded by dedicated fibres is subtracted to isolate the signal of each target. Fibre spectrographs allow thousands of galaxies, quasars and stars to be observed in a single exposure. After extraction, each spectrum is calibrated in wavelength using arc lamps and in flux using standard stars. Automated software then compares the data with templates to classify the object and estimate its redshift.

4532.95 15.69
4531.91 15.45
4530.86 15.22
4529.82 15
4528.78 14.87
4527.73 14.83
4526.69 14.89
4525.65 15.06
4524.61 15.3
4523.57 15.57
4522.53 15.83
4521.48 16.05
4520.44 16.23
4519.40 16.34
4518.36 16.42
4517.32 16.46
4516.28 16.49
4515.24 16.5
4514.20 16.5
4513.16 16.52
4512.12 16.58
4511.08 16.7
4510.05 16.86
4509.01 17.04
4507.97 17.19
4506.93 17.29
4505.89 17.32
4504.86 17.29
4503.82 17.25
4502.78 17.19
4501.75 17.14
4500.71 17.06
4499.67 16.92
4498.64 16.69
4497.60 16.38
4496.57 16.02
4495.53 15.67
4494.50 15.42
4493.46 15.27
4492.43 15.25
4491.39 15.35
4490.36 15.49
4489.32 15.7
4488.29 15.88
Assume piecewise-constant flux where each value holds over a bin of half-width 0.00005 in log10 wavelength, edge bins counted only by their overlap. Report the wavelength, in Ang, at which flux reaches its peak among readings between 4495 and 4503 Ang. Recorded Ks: 4502.78 Ang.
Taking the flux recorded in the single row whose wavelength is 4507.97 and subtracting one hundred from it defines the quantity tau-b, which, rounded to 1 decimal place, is -82.8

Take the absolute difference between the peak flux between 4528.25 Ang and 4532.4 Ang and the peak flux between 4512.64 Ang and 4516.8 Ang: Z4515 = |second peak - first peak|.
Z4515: 1.1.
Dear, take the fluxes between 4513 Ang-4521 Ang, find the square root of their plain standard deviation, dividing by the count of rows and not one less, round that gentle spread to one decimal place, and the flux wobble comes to 0.3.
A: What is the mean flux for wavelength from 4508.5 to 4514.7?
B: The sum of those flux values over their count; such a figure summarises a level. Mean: 16.7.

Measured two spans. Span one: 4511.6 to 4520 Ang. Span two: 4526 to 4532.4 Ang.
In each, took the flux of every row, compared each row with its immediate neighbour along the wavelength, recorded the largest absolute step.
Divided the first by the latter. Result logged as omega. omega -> 0.35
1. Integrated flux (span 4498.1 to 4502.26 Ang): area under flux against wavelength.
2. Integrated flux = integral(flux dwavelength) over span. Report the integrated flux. 70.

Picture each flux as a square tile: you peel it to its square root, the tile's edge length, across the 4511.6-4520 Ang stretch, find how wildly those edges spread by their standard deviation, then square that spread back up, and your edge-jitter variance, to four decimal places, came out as 0.0001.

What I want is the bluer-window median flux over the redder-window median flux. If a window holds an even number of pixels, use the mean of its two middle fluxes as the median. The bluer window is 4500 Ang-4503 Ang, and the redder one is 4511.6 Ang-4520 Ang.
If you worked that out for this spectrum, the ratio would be 1.04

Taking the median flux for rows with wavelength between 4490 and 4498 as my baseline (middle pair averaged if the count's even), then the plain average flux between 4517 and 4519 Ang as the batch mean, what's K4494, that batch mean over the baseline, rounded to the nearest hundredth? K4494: 1.06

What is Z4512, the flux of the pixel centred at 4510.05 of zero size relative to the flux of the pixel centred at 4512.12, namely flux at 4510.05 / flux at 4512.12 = 1.02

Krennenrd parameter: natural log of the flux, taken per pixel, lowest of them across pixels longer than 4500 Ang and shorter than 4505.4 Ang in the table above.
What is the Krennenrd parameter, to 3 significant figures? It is 2.84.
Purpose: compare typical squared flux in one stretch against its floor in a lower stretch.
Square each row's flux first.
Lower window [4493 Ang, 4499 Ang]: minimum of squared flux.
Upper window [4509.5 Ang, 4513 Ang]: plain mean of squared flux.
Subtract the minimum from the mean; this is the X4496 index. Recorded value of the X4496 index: 46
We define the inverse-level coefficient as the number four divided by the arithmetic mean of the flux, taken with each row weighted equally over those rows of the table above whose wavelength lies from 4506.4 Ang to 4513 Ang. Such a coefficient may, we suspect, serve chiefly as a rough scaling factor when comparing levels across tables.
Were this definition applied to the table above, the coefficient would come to 0.236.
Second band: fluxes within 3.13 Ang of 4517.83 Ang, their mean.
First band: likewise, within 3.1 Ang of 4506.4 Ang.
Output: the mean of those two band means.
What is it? 16.8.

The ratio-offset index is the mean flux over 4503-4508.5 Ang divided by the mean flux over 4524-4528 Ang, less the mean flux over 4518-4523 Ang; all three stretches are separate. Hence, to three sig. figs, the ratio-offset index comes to -15.0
